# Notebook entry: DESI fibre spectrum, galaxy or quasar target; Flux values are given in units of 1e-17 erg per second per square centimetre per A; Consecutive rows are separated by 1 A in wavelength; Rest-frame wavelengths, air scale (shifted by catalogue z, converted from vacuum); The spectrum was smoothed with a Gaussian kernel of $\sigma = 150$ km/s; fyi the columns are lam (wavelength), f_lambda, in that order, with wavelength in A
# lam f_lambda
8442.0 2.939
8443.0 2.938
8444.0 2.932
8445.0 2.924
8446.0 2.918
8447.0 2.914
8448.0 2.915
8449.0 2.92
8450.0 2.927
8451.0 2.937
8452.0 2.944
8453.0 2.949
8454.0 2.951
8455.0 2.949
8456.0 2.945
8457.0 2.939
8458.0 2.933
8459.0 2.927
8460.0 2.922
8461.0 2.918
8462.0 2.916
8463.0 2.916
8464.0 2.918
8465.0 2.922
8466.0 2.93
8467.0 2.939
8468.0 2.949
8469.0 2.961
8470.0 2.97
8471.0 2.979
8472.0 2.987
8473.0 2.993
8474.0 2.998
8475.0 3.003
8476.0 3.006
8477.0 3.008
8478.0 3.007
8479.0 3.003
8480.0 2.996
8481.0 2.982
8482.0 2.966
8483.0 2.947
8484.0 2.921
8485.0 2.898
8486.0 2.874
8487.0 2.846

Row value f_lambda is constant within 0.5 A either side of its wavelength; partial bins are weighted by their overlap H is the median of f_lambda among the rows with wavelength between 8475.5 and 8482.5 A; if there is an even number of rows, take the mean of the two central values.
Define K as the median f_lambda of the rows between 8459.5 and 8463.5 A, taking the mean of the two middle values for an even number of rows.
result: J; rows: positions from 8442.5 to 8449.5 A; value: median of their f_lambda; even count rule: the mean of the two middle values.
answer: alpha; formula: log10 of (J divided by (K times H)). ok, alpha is -0.477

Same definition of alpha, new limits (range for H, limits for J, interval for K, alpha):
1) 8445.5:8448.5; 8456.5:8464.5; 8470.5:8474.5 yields -0.475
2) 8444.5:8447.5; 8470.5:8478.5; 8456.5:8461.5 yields -0.454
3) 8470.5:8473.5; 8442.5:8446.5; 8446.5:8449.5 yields -0.473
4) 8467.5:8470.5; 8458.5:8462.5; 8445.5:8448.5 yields -0.471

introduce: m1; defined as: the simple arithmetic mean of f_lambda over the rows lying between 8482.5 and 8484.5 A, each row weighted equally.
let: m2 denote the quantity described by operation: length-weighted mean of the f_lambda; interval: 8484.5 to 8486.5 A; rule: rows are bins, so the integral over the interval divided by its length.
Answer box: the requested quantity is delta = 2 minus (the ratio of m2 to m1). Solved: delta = 1.02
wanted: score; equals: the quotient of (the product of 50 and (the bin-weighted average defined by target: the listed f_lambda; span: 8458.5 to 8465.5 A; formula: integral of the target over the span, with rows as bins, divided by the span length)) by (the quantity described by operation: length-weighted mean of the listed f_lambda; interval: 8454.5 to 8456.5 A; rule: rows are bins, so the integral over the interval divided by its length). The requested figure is 49.5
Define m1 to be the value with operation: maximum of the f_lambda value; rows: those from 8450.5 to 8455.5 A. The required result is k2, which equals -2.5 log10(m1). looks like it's -1.17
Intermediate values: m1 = 2.951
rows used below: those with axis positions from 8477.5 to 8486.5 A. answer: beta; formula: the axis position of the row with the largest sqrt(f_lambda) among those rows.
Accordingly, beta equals 8478.0 A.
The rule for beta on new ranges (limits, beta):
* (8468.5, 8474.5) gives 8474.0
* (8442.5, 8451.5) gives 8443.0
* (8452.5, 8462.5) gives 8454.0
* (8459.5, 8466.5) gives 8466.0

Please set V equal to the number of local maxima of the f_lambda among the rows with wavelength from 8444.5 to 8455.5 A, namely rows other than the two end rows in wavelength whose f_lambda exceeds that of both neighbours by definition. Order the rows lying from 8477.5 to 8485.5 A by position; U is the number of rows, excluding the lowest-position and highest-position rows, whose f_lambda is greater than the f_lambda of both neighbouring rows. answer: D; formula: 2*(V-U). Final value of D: 2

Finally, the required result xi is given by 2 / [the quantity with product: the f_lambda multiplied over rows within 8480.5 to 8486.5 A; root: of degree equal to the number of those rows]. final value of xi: 0.682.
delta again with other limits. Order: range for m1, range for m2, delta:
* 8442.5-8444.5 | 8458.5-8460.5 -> 1.00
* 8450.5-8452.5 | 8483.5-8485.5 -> 1.01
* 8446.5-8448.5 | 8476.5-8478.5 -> 0.97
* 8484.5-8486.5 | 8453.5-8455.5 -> 0.98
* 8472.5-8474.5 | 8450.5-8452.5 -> 1.02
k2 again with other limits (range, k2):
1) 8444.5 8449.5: -1.16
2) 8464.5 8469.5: -1.18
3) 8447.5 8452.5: -1.17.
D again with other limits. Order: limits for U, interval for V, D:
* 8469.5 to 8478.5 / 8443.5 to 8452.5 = -2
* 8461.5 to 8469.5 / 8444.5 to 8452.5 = 0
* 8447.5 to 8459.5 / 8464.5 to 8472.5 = -2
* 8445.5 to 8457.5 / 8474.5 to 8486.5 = 0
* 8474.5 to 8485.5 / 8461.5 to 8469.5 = -2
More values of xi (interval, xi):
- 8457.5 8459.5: 0.683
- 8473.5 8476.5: 0.666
